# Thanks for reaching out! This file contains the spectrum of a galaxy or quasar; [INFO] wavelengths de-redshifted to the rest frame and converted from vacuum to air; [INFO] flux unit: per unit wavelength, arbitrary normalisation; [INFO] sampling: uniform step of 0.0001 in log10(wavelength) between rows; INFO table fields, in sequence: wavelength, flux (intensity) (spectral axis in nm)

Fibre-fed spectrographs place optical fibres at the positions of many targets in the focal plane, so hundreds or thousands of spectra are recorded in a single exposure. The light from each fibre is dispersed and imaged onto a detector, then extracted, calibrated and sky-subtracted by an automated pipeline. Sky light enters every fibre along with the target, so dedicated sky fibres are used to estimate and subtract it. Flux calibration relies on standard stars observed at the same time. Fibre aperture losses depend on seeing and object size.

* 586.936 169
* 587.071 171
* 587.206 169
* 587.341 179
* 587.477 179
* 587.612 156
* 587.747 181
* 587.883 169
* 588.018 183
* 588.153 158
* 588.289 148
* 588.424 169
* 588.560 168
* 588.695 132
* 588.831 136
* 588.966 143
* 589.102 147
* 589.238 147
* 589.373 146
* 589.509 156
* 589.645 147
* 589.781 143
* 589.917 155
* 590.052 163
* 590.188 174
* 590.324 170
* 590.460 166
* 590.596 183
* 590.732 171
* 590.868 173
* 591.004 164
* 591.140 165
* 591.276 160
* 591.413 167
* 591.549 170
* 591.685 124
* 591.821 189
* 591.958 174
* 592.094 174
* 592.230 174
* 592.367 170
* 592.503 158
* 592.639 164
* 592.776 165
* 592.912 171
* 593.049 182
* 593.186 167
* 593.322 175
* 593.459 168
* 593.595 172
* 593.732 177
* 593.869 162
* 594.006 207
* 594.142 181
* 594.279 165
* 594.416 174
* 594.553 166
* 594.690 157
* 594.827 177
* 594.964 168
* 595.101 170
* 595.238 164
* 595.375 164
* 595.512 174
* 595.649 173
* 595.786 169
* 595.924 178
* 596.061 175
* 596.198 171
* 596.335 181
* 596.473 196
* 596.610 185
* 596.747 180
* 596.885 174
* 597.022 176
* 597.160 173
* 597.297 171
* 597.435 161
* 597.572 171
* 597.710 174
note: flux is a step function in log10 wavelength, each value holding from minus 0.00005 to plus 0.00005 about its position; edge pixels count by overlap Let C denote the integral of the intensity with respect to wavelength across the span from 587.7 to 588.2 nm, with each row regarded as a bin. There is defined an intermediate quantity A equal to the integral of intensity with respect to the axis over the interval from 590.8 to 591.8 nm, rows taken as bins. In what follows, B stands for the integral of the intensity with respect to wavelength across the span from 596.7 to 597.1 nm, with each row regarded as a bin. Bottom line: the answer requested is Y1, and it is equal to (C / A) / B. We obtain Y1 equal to 0.0076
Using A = 162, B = 70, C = 87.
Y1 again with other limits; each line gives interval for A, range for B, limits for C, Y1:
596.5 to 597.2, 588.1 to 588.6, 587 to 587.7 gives 0.0119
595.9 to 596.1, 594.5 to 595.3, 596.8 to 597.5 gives 0.0254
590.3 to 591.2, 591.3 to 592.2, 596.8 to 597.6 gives 0.0060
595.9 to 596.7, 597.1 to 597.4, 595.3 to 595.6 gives 0.0068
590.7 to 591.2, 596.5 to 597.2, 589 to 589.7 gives 0.0099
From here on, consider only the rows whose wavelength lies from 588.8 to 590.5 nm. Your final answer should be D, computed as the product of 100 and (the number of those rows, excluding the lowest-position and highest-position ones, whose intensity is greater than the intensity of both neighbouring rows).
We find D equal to 200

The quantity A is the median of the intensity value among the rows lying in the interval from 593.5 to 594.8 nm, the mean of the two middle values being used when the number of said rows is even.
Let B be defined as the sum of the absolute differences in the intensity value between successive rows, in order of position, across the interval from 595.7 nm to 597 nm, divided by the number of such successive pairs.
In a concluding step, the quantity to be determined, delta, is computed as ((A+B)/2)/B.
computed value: 11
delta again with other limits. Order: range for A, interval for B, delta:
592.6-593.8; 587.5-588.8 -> 5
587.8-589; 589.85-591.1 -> 10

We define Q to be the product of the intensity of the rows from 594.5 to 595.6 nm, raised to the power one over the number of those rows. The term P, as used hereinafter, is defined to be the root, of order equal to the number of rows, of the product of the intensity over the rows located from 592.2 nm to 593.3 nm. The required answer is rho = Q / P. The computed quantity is 0.99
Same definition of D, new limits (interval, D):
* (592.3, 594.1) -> 300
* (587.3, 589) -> 300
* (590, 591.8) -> 500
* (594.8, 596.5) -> 300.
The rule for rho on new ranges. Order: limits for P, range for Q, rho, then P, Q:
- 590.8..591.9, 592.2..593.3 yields 1.04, 163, 169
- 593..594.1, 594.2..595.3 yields 0.95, 176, 168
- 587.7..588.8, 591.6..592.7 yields 1.01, 163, 165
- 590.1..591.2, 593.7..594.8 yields 1.01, 171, 173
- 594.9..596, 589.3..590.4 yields 0.92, 170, 156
